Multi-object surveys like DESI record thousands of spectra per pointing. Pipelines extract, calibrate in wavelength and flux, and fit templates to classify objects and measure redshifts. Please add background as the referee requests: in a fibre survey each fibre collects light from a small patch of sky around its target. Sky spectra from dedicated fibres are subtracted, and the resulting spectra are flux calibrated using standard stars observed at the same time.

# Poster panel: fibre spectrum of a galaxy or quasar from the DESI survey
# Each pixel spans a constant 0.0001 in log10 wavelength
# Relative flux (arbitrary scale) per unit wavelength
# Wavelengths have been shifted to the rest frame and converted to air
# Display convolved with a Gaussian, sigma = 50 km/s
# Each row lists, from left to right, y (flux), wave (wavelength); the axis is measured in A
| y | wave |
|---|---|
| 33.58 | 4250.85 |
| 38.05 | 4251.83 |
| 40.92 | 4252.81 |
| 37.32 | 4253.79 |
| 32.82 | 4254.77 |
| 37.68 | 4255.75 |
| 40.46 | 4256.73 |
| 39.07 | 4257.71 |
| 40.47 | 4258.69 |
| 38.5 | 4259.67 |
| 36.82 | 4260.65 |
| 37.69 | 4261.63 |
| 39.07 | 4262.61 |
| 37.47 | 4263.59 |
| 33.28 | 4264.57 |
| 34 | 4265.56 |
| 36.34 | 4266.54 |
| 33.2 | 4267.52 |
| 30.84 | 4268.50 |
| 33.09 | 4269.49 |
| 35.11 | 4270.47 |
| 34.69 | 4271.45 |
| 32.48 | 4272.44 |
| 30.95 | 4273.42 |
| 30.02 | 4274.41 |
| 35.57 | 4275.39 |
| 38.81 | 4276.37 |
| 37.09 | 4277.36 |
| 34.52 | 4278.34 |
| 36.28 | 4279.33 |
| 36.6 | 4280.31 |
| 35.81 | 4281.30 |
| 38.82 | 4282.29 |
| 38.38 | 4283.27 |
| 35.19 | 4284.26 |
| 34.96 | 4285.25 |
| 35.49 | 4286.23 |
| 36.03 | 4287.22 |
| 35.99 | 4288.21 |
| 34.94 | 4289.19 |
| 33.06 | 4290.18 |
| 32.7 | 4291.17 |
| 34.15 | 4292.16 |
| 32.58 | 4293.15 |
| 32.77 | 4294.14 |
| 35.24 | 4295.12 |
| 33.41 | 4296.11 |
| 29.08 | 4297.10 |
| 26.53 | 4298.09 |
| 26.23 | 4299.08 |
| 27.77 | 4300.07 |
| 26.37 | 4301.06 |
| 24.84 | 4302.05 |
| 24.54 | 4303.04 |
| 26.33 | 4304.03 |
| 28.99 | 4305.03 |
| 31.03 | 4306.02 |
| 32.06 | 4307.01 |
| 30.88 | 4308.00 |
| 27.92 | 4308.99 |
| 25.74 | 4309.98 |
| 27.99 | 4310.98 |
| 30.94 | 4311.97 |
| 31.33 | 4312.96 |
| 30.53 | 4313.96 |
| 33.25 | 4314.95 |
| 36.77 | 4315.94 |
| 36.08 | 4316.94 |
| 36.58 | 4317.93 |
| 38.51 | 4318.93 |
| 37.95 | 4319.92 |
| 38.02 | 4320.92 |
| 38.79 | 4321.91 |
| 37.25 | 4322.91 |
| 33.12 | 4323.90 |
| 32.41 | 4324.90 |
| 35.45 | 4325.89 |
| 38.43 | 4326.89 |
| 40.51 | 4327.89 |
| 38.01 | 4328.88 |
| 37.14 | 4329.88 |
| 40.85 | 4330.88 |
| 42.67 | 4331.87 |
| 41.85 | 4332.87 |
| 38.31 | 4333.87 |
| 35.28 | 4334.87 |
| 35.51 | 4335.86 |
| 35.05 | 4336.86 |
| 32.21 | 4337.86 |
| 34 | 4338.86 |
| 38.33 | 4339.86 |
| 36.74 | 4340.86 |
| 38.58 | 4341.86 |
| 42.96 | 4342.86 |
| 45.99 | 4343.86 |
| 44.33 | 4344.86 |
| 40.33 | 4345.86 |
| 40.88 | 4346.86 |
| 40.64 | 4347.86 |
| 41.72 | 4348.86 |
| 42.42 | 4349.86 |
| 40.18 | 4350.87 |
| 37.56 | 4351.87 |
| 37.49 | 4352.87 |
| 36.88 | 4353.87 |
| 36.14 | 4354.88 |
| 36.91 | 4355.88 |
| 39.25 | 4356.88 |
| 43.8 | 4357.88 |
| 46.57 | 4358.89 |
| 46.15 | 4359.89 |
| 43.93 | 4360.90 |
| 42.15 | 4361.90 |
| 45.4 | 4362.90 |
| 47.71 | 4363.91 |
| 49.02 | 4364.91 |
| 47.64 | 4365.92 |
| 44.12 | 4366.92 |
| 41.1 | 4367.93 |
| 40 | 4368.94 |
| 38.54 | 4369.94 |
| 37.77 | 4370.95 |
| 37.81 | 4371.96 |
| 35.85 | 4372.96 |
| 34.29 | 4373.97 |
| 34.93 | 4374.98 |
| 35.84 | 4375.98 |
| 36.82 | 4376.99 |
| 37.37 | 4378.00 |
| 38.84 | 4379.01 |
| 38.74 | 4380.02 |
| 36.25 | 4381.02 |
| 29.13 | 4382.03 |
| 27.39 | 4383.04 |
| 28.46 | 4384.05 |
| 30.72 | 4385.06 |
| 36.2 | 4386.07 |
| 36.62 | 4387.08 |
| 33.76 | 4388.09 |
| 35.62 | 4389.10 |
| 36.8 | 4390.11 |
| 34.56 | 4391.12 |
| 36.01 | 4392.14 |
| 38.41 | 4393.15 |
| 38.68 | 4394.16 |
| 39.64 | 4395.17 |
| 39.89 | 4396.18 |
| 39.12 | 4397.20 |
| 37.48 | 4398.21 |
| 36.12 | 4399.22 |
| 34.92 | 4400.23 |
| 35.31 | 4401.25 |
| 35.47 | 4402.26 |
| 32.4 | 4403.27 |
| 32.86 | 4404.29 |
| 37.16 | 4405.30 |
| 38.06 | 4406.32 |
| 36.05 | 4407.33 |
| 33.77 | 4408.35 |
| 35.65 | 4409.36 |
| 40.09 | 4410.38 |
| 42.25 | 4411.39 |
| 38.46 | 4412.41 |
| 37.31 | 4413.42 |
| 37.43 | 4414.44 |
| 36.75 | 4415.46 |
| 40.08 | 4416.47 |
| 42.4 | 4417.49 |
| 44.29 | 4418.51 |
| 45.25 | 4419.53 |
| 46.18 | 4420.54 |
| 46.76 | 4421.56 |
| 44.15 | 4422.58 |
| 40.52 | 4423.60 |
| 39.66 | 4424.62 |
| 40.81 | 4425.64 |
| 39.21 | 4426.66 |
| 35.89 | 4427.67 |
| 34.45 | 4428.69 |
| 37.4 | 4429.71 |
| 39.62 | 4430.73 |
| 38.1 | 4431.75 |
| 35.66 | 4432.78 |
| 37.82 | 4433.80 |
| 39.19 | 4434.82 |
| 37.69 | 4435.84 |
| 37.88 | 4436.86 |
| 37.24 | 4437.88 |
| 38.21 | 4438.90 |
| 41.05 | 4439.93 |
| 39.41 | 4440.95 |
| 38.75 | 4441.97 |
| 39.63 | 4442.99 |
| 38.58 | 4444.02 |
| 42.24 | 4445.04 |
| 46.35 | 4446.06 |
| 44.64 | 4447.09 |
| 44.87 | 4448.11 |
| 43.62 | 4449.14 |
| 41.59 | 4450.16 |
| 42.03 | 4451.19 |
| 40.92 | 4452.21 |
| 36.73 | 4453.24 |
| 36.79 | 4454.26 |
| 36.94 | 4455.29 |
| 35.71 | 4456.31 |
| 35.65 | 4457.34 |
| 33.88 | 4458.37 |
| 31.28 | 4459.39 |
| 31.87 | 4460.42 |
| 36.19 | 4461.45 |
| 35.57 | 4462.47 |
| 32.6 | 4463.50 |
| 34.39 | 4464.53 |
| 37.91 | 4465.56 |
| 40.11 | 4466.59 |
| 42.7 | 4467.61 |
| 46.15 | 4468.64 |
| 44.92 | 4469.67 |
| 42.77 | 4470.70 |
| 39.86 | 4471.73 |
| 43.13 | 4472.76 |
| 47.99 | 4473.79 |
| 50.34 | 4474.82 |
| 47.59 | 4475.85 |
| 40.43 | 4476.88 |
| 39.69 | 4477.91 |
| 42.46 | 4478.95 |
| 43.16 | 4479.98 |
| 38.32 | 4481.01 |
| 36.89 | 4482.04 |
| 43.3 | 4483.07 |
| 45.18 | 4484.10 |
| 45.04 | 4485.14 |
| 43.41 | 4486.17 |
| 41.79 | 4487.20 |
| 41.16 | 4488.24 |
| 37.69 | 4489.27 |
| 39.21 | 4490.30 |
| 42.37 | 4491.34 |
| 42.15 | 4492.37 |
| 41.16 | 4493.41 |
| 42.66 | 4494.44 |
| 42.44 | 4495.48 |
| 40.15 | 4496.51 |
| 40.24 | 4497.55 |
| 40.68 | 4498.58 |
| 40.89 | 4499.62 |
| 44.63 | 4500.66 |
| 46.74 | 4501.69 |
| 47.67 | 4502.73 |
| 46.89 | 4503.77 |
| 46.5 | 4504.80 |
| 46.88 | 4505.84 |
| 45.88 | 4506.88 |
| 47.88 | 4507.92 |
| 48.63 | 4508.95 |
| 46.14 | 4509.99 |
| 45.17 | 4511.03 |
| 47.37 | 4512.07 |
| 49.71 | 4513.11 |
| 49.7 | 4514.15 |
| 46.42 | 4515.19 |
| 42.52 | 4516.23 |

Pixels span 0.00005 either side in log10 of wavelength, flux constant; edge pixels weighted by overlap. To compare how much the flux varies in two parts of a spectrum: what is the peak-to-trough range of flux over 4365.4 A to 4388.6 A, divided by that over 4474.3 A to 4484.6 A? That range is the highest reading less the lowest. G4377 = 1.51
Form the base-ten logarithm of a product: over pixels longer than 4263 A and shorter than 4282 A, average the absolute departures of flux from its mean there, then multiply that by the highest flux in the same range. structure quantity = 1.88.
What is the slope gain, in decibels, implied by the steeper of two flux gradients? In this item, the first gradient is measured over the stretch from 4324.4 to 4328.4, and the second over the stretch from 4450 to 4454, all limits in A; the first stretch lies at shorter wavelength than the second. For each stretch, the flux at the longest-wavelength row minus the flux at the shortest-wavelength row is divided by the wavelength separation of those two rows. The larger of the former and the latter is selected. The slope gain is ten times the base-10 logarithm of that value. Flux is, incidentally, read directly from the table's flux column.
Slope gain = 4.3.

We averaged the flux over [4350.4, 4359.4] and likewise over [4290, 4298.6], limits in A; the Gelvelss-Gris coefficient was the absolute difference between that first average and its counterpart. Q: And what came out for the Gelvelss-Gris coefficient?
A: 7.3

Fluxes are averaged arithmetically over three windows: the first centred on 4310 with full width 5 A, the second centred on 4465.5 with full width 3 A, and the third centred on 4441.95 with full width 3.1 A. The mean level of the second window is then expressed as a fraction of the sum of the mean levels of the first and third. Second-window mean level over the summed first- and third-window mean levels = 0.55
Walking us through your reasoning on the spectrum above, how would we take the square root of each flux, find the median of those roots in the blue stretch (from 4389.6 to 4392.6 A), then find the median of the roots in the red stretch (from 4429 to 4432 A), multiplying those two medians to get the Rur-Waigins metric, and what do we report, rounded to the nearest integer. 37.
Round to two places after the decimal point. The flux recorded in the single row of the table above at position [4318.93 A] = 38.51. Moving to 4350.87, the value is 40.18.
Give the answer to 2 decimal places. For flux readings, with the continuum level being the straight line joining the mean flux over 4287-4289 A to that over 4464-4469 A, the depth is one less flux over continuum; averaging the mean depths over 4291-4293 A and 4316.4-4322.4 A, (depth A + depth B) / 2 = 0.02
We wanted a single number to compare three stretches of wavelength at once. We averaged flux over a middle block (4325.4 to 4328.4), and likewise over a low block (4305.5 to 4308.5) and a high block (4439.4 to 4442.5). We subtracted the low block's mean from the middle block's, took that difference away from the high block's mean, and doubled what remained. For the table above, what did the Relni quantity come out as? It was 66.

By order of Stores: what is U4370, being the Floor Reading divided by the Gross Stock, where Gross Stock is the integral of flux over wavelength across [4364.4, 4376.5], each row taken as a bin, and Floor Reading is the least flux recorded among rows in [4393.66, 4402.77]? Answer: 0.07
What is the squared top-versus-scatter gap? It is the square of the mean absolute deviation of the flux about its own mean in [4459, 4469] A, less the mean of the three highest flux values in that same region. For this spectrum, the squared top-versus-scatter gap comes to 1530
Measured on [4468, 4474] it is 1948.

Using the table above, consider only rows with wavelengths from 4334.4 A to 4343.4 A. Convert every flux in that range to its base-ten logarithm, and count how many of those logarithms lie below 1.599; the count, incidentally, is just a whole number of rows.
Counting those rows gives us 8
